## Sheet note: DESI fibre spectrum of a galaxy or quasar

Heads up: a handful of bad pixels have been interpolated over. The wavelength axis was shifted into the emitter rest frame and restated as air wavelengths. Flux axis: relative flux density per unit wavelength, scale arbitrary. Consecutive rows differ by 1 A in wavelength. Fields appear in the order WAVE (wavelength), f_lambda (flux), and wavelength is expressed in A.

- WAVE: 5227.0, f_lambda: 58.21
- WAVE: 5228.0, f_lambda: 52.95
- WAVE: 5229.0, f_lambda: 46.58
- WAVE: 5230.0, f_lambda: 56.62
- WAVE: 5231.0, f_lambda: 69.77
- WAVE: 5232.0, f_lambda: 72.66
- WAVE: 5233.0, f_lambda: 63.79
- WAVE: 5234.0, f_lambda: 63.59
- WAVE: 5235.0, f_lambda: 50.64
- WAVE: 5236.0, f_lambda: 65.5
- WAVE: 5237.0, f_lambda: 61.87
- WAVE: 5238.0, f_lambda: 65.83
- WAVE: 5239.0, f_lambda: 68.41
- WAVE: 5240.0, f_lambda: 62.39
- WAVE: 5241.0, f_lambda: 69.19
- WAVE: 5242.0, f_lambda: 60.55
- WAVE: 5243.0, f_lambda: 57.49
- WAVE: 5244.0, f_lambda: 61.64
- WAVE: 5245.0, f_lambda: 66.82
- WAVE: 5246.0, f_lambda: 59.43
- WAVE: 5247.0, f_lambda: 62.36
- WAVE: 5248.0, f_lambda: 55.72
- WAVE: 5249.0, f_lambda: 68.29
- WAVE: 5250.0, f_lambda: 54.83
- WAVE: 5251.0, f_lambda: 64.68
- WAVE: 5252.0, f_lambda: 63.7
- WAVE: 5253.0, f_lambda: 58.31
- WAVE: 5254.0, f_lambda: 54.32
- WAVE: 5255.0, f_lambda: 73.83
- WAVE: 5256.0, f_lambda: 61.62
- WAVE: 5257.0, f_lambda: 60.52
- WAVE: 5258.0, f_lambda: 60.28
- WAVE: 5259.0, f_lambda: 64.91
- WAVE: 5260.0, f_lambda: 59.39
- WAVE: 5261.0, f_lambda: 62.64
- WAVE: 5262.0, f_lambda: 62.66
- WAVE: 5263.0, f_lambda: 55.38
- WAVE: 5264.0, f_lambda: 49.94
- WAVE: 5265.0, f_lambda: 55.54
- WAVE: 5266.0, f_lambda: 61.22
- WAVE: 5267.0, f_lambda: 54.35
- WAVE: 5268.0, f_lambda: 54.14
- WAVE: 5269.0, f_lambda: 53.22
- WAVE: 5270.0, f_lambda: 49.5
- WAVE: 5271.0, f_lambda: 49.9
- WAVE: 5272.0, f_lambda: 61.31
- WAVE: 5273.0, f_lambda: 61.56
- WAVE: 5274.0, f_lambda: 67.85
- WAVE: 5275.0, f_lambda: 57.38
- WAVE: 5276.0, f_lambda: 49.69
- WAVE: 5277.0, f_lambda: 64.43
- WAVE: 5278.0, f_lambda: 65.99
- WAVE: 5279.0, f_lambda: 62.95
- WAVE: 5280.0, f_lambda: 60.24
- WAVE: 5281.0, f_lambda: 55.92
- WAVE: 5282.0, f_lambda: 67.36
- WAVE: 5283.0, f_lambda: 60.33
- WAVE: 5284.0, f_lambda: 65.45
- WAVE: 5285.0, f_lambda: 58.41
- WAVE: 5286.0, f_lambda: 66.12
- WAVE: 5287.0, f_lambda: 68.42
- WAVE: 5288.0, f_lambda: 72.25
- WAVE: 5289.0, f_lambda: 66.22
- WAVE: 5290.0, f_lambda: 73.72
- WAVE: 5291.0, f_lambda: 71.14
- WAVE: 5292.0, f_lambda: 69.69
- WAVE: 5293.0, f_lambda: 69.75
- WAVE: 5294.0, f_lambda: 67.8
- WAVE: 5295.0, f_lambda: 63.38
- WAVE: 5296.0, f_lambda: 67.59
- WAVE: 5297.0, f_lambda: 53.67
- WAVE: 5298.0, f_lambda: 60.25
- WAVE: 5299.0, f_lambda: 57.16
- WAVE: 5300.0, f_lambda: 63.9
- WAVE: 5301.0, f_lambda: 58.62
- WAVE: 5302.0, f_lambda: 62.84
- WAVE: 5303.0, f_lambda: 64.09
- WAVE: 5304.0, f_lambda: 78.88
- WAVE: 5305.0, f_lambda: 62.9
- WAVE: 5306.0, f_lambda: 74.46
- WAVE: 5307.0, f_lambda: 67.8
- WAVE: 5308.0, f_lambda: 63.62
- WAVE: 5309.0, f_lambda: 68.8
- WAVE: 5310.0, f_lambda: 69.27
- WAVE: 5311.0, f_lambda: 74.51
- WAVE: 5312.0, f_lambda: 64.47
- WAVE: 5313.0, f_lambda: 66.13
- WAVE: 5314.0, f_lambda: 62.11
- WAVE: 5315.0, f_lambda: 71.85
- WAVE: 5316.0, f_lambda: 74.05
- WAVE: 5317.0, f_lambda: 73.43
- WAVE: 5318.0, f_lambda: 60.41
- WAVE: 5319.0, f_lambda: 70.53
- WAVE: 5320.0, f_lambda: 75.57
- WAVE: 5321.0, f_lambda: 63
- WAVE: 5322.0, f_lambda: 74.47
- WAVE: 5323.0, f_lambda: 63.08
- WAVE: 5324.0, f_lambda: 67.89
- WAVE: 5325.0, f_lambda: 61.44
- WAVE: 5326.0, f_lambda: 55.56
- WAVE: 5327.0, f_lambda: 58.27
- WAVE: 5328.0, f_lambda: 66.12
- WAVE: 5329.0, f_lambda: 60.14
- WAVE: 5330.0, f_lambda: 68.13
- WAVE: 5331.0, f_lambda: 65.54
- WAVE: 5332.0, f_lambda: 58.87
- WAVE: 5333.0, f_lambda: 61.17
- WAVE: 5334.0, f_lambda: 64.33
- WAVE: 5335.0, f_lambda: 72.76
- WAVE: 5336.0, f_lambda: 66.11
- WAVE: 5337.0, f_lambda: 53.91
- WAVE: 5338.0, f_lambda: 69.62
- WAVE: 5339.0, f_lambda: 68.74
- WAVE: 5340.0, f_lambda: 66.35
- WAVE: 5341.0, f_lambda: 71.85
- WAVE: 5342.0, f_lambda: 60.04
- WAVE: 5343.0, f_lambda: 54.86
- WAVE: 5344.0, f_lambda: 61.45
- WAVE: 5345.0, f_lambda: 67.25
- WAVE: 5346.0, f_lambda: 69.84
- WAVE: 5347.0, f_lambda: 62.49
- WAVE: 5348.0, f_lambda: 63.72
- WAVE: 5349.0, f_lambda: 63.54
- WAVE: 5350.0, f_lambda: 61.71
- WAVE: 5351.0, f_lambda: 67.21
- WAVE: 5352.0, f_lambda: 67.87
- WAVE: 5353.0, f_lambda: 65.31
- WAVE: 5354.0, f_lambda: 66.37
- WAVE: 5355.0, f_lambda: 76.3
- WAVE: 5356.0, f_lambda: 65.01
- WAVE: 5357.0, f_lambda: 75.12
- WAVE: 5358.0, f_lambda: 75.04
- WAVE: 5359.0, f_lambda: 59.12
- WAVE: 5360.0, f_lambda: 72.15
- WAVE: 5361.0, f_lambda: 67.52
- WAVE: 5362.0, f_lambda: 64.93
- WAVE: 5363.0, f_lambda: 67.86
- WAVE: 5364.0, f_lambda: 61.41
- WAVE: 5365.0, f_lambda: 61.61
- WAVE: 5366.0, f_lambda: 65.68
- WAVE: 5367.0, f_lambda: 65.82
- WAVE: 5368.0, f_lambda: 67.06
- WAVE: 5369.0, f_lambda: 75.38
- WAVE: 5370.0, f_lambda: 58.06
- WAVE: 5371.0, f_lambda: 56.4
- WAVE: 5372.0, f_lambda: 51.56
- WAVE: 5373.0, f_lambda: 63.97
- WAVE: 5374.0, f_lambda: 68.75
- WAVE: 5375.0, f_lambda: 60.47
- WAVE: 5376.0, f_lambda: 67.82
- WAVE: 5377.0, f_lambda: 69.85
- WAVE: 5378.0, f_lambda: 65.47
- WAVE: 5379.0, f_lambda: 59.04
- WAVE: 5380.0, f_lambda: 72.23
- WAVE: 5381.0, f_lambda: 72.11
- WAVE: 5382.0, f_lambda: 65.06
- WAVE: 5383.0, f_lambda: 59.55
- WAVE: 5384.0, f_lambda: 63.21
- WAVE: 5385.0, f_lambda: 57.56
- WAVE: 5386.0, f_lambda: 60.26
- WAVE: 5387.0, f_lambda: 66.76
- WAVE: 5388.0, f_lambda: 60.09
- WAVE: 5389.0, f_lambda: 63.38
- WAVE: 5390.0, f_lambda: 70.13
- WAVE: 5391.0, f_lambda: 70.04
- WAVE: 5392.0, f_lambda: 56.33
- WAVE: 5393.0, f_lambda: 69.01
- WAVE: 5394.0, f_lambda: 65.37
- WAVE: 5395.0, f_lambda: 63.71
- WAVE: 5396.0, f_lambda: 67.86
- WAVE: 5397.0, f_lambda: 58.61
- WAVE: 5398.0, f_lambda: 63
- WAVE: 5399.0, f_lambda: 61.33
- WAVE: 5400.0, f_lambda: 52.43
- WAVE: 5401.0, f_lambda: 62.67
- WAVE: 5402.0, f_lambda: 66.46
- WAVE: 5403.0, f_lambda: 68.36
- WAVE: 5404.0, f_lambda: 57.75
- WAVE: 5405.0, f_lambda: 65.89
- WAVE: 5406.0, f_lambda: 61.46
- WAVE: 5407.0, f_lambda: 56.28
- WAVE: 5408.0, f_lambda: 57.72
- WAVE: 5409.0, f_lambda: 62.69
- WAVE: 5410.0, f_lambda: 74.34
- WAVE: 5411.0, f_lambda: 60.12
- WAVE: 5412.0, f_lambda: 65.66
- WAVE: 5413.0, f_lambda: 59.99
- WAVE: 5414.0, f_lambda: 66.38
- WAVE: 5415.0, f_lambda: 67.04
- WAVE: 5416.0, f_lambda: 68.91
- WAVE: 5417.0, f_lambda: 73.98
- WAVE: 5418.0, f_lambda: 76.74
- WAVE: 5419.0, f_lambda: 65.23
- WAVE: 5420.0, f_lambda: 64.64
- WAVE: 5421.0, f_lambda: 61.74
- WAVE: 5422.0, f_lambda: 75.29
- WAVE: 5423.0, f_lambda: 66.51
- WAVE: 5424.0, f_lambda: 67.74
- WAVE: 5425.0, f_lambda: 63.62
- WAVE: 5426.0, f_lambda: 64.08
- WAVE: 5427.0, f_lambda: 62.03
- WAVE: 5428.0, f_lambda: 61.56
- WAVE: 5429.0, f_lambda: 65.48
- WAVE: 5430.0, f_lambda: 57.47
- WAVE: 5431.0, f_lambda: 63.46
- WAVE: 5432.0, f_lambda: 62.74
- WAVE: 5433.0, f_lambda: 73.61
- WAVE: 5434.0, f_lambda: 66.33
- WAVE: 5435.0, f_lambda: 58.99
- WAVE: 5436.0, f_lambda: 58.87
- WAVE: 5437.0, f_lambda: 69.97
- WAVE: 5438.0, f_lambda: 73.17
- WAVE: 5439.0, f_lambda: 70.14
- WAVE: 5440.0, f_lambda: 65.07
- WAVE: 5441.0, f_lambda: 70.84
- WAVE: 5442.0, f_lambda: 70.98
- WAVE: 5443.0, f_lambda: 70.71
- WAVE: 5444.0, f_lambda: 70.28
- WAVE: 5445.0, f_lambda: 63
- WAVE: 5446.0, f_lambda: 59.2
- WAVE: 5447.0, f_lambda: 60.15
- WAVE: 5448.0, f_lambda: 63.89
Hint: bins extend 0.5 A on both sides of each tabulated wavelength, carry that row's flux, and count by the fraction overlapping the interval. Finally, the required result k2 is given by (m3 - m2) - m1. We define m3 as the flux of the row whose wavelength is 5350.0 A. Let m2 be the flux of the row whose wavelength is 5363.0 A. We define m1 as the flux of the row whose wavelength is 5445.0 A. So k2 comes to -69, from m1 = 63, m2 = 67.86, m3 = 61.71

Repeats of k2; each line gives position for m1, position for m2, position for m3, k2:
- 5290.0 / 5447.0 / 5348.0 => -70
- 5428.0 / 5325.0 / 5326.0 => -67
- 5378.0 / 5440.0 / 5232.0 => -58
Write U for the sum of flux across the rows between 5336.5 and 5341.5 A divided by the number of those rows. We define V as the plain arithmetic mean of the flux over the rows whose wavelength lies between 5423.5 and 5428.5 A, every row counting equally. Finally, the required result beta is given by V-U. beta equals -2.3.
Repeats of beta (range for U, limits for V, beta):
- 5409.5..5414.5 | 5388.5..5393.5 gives 0.5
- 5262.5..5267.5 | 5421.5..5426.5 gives 12.2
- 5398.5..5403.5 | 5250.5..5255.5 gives 0.7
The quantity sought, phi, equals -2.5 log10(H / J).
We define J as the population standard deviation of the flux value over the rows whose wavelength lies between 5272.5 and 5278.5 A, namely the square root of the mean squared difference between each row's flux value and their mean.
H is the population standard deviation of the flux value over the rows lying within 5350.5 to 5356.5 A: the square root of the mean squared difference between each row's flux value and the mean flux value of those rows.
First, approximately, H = 3.8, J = 6.1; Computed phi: 0.5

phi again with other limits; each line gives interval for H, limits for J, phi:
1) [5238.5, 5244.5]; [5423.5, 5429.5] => -0.8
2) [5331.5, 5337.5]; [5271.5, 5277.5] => 0.0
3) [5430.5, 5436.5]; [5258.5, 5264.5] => 0.0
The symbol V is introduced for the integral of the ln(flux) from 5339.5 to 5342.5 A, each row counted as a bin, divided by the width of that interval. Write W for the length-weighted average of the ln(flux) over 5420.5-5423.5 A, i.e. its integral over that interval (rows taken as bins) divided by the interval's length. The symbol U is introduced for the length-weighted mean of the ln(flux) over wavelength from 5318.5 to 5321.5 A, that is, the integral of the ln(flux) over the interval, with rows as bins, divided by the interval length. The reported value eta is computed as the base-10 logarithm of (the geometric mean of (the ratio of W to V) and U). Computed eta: 0.3151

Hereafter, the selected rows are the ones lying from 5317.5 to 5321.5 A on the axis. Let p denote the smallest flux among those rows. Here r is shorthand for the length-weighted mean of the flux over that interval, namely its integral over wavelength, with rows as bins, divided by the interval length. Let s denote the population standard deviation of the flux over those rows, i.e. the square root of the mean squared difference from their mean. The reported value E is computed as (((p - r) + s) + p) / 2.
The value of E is 29.7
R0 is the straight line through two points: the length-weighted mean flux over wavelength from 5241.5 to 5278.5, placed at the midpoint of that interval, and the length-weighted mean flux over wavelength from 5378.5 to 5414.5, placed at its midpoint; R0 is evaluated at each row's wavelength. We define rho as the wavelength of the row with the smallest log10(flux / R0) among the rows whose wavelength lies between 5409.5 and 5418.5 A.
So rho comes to 5413.0 A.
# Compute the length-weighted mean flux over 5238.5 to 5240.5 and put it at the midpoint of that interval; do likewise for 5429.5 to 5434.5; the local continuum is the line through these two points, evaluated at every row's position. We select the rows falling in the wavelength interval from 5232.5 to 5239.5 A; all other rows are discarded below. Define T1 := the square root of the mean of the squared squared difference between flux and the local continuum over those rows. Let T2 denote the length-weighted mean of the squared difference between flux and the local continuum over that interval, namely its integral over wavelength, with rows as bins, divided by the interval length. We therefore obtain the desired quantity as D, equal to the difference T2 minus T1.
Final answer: -48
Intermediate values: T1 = 83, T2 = 35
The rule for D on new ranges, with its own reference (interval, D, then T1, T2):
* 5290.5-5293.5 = -1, 26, 25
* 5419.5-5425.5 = -23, 46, 22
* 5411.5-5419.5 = -25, 60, 35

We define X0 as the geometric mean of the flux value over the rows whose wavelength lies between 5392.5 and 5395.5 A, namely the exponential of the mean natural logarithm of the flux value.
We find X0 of 66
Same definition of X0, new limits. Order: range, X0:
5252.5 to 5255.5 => 62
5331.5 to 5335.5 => 64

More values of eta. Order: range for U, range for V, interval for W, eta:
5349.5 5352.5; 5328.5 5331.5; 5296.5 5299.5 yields 0.3041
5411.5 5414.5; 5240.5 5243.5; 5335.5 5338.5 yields 0.3100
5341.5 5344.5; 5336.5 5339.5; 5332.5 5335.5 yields 0.3067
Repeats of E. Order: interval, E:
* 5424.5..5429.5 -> 30.6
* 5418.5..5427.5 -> 30.8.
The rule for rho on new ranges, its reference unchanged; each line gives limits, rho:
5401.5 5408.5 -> 5407.0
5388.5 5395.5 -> 5392.0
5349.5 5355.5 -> 5350.0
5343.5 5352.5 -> 5344.0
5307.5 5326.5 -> 5326.0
